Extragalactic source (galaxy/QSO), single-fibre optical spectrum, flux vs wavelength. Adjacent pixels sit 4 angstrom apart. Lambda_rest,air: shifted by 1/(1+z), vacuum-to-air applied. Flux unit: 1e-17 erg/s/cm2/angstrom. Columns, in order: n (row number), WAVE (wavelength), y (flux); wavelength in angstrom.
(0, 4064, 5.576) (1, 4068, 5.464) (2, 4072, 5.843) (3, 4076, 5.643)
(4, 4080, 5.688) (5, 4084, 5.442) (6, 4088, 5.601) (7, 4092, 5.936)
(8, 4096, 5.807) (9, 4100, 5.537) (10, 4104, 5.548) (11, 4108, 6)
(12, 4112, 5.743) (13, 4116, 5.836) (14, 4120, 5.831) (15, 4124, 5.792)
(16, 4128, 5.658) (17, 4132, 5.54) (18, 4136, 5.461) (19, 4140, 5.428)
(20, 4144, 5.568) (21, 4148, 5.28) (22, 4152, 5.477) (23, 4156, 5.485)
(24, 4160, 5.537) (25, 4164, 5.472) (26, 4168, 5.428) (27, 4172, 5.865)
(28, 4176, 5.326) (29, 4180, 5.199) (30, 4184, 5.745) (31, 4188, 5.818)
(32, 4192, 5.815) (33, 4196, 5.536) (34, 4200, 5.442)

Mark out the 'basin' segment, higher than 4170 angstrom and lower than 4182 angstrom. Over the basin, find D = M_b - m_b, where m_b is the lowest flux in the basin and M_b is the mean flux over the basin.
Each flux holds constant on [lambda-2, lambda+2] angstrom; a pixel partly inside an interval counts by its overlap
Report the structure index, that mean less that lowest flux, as 0.26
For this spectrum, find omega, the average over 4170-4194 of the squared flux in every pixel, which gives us 31.7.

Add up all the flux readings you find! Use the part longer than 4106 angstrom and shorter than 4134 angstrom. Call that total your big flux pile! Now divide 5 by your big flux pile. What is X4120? 0.12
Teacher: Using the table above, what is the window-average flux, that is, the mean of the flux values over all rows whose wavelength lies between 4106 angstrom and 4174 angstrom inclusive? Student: 5.61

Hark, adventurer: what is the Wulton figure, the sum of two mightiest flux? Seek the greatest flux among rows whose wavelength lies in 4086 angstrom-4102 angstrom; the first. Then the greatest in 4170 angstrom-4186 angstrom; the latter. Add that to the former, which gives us 11.8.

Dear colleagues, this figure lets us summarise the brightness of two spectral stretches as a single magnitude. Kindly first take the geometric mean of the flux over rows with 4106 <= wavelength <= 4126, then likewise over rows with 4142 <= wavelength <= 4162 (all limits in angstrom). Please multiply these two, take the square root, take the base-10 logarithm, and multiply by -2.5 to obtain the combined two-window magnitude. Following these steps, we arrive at -1.88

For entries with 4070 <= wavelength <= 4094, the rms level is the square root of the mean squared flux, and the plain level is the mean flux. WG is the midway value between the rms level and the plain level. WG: 5.69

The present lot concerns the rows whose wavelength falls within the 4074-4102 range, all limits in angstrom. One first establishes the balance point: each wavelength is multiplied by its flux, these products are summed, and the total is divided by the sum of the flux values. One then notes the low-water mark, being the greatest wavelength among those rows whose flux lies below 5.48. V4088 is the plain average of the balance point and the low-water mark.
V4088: 4086.0 angstrom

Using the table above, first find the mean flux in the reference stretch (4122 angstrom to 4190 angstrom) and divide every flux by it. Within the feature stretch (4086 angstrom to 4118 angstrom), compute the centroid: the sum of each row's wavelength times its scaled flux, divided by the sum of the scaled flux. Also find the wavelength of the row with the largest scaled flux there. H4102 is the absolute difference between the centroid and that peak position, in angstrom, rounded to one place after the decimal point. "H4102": 5.9 angstrom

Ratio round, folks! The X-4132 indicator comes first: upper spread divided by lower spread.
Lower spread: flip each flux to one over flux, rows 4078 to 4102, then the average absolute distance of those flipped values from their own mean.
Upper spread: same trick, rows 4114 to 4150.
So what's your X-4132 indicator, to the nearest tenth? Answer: 1.2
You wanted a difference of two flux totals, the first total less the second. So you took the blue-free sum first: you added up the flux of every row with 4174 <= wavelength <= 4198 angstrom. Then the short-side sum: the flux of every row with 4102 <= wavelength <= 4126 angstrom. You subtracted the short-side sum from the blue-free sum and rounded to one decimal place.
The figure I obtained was -1.3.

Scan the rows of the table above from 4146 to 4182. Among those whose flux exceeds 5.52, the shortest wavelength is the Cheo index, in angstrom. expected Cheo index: 4160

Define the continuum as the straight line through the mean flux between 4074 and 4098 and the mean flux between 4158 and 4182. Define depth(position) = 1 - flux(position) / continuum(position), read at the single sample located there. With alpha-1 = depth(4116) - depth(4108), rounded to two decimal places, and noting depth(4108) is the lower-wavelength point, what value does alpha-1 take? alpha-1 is 0.03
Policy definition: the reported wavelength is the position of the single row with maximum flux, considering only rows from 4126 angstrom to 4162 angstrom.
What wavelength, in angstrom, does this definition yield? 4128 angstrom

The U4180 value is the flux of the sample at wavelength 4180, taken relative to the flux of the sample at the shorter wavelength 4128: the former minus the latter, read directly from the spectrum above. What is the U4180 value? -0.5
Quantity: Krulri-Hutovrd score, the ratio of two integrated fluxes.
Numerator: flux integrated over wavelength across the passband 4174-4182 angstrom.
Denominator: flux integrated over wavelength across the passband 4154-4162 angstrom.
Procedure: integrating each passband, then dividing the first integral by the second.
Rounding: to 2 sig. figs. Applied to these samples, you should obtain 0.95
